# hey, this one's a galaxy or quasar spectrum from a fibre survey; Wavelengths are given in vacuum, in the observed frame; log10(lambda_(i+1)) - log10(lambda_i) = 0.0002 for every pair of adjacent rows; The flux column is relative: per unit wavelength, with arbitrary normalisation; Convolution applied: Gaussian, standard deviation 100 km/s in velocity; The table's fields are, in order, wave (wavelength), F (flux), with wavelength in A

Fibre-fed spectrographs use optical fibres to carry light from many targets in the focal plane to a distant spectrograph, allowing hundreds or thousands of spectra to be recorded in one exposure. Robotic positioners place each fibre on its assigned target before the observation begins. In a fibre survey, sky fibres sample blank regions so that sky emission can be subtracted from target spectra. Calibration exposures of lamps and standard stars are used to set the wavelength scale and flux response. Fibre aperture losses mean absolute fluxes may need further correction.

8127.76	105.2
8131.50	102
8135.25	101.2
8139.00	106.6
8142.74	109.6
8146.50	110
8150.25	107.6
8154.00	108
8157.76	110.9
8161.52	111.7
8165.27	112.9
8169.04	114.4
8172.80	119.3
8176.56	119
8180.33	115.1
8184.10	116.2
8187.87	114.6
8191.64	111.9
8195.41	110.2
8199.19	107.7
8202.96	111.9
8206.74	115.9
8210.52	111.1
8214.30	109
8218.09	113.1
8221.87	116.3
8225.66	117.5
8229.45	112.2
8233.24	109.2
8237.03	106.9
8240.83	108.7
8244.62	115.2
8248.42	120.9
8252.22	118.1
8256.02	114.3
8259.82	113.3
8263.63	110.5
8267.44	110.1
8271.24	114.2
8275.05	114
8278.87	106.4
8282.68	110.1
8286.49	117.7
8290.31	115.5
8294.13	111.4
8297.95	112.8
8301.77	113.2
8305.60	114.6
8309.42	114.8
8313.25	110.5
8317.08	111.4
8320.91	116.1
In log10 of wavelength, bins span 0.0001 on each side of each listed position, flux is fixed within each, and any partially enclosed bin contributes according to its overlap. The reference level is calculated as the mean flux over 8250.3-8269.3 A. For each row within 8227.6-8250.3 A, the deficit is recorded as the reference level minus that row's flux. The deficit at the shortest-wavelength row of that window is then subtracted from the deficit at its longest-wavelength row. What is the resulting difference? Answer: -9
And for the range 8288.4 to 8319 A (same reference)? 4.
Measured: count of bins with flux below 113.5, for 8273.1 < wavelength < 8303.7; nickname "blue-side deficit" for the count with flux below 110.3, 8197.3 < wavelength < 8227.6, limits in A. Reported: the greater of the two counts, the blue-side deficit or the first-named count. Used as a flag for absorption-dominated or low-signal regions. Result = 5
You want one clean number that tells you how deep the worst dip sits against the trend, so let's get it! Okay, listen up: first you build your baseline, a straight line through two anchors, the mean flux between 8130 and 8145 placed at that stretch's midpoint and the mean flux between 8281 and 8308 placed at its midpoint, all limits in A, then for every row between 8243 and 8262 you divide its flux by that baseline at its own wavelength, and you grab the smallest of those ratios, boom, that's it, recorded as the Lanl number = 1.014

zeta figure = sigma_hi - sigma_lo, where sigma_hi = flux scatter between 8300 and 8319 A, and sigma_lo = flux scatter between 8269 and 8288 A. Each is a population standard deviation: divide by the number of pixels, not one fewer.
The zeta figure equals -2.2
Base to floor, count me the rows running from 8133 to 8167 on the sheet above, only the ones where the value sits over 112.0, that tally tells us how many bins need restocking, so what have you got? 1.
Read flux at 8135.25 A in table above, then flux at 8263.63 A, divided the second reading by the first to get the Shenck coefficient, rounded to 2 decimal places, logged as 1.09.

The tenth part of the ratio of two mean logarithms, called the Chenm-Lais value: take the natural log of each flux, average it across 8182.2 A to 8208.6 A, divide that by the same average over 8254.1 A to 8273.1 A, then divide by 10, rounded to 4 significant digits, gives 0.1000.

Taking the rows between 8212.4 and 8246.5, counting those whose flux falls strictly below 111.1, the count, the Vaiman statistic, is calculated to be 4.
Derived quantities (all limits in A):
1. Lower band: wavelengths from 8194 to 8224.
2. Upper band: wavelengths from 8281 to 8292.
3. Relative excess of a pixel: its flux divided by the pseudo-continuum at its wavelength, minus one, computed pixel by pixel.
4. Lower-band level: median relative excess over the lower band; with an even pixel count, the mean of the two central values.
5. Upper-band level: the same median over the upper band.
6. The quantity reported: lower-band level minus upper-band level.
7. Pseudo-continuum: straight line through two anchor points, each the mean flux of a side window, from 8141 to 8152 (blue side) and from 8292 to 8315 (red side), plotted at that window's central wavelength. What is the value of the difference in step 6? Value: -0.017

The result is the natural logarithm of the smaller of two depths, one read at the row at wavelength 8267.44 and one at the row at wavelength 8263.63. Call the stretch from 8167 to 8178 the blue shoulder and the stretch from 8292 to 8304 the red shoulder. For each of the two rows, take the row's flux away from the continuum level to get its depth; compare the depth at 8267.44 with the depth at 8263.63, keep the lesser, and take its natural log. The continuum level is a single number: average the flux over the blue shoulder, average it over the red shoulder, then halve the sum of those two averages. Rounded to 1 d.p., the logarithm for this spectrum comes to 1.5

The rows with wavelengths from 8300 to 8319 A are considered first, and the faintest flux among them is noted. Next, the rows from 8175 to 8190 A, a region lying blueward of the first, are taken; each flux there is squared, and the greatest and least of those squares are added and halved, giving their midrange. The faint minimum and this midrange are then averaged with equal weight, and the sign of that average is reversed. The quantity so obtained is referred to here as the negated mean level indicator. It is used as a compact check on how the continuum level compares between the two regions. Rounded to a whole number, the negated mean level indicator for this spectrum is -6879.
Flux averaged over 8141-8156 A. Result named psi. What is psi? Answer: 109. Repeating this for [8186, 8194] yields 113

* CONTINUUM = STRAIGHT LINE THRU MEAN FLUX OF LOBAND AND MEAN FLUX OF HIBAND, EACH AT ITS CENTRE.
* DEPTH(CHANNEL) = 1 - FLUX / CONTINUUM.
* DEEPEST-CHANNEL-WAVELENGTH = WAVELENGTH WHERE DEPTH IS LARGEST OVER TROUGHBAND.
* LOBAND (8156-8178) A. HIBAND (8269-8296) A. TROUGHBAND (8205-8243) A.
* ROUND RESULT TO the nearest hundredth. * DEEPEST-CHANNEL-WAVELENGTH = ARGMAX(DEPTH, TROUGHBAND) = 8237.03 A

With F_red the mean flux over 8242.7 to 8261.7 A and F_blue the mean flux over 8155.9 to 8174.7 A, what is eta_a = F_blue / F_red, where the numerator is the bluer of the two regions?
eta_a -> 0.98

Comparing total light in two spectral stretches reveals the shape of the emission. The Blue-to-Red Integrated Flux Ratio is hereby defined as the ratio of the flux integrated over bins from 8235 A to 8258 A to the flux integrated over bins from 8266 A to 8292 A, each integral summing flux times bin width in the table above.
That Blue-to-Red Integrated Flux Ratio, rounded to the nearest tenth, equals 0.9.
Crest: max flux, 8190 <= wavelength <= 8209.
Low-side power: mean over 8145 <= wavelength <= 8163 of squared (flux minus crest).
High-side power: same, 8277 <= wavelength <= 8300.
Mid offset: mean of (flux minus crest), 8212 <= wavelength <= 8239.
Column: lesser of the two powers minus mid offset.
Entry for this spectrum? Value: 30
